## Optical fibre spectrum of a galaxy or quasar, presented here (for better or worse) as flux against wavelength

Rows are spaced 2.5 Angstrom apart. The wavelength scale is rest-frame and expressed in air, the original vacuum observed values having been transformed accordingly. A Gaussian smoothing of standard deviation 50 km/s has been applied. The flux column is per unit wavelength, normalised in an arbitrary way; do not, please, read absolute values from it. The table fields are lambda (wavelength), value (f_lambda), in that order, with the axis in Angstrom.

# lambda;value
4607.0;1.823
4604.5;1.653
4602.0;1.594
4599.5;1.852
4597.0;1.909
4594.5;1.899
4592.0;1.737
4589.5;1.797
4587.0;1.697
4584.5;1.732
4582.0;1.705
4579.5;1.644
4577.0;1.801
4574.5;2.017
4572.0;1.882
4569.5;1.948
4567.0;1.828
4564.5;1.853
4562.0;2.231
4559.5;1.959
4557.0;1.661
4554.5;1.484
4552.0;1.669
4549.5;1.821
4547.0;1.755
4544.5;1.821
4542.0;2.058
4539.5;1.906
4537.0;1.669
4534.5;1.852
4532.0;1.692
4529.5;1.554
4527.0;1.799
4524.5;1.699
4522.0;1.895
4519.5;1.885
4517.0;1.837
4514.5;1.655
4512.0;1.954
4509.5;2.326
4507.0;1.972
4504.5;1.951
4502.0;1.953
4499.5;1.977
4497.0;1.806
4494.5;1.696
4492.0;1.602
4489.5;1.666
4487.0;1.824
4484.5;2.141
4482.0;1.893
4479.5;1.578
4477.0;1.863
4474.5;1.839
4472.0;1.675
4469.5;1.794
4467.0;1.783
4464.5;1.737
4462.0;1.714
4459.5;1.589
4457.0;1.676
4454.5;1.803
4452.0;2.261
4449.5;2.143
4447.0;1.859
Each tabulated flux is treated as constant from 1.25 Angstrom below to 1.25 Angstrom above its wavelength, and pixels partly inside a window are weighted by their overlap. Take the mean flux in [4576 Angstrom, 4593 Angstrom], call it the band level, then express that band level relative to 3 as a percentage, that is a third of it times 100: 58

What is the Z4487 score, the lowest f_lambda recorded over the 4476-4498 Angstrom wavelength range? 1.578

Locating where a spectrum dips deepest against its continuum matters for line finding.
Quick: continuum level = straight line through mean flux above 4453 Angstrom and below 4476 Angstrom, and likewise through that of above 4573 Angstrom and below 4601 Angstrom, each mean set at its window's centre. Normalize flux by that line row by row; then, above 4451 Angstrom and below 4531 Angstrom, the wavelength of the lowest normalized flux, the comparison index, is 4529.5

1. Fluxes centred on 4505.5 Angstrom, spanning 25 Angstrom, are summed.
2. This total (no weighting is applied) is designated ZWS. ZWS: 19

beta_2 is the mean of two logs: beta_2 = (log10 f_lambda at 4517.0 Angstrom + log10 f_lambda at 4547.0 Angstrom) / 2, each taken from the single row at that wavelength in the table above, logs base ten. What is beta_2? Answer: 0.254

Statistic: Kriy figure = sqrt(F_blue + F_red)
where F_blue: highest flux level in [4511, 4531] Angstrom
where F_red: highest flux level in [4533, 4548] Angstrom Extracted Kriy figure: 2.00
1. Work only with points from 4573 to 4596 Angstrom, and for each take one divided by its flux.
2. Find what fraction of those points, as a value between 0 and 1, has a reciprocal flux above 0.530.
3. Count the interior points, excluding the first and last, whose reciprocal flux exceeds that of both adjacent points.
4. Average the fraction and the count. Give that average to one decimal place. 1.9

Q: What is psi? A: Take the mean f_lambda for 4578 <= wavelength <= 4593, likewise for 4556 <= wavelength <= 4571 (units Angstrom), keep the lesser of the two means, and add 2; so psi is 3.72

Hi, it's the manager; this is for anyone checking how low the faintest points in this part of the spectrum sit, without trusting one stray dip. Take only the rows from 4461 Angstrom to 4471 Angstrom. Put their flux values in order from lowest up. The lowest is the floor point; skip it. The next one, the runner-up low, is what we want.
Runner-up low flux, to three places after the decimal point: 1.737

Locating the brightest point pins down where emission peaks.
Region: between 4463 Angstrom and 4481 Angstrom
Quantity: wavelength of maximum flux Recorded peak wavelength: 4477.0 Angstrom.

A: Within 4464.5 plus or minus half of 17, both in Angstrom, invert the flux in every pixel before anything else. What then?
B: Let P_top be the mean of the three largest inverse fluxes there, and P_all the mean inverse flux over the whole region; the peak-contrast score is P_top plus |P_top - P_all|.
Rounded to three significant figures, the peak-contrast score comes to 0.630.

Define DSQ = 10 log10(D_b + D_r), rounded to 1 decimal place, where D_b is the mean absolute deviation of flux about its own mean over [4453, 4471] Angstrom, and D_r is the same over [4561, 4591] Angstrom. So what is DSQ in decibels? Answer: -7.5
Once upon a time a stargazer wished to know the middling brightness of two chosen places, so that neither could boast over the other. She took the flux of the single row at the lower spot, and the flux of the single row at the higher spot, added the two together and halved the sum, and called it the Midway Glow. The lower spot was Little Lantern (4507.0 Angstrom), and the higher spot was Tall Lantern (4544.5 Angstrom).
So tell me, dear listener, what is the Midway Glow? 1.90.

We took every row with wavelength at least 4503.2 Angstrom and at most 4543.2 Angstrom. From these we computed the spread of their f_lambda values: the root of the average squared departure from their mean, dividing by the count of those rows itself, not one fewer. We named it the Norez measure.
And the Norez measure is 0.18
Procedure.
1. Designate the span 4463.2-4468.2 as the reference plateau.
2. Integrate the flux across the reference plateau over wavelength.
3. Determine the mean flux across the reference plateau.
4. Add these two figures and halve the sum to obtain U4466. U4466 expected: 5.28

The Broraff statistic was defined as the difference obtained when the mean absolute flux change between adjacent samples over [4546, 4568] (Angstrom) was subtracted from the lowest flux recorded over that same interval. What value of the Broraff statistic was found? 1.29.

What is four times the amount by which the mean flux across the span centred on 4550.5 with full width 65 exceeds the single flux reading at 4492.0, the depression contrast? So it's 0.84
